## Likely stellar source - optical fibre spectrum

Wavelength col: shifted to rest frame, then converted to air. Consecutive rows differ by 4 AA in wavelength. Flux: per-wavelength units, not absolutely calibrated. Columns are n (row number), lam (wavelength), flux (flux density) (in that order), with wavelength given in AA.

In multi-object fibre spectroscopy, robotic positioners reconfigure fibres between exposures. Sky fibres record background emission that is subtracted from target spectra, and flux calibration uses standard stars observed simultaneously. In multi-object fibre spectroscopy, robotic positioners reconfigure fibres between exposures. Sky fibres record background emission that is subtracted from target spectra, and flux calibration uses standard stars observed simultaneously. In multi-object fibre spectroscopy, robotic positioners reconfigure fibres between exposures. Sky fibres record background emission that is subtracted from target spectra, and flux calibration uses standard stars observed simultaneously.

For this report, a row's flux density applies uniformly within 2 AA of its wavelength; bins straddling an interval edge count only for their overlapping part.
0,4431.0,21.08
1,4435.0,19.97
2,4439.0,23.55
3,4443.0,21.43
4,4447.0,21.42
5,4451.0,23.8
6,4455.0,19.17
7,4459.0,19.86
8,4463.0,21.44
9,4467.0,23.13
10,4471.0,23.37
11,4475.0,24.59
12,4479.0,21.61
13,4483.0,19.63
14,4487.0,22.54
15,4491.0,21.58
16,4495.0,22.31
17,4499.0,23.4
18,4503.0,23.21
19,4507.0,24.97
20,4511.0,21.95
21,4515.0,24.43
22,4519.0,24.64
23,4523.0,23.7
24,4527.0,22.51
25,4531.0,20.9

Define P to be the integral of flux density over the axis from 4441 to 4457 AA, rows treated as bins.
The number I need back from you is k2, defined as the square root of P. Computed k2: 18.5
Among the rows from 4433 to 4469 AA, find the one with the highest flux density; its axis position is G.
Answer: 4451.0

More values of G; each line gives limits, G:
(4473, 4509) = 4507.0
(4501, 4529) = 4507.0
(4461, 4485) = 4475.0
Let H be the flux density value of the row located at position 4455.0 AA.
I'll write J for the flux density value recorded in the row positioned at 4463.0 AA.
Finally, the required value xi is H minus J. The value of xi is -2.3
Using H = 19.17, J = 21.44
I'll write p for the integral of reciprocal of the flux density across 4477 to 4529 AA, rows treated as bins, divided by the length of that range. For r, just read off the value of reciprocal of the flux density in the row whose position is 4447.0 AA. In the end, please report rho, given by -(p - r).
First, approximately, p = 0.0440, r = 0.0467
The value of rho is 0.003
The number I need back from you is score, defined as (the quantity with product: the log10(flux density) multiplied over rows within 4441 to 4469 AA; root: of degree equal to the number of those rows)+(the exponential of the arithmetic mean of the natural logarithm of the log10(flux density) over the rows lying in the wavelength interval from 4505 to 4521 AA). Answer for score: 2.71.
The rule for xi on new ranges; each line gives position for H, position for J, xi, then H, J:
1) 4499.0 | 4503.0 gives 0.2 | 23.4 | 23.21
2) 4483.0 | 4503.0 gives -3.6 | 19.63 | 23.21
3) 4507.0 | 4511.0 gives 3.0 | 24.97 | 21.95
